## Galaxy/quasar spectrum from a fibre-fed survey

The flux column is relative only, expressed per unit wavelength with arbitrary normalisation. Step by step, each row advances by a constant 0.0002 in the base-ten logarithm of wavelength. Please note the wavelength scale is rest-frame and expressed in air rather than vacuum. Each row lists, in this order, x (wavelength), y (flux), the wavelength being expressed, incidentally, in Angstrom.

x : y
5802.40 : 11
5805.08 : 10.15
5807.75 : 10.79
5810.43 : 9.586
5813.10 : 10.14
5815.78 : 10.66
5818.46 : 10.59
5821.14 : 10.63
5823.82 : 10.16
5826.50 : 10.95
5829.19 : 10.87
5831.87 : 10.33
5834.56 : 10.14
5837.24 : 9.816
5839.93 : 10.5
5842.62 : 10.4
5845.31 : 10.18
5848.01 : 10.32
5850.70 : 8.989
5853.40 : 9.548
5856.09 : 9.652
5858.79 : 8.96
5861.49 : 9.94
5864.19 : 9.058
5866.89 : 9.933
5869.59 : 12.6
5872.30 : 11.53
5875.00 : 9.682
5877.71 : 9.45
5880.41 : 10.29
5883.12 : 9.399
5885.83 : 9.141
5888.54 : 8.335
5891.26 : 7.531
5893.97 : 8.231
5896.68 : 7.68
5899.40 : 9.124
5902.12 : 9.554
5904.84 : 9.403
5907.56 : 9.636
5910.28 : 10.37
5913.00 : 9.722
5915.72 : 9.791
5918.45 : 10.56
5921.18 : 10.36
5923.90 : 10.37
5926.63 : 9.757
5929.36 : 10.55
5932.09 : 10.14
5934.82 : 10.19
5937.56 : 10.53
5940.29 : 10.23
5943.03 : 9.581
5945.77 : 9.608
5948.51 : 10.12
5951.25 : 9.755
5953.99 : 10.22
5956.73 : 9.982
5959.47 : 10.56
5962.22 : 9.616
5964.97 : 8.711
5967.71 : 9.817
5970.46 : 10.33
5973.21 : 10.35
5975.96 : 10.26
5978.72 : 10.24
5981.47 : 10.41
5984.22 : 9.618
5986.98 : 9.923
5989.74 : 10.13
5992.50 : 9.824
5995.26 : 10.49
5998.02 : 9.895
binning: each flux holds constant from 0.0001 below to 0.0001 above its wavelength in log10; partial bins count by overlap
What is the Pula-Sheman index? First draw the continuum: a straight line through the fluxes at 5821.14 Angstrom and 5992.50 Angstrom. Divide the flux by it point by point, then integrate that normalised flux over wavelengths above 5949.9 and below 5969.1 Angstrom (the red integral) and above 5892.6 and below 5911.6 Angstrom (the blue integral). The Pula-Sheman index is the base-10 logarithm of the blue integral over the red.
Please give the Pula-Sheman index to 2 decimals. -0.05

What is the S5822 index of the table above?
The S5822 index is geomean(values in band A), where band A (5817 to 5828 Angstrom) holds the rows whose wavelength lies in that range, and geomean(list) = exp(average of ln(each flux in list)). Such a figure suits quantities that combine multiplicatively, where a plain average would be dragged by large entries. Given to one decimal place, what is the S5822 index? 10.6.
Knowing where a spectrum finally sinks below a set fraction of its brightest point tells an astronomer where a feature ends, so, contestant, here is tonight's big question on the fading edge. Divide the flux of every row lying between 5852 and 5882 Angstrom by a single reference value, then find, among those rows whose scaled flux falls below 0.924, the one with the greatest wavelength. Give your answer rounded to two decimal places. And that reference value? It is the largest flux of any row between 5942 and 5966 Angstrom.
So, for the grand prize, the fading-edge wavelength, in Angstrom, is 5877.71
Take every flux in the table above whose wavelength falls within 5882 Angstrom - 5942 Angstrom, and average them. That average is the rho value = 9.6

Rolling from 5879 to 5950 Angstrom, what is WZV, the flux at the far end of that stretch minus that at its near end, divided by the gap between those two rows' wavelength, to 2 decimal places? 0.00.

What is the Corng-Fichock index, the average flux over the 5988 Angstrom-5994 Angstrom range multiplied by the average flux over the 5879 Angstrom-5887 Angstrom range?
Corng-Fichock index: 96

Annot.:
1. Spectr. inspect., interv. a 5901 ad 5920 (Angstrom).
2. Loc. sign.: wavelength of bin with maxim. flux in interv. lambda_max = 5918.45 Angstrom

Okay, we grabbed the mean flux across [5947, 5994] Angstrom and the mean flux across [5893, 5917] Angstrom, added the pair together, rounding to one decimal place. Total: 19.3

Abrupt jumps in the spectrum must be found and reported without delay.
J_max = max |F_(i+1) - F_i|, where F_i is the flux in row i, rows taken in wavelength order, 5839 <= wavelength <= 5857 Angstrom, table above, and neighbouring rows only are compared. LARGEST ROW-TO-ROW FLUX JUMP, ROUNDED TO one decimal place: 1.3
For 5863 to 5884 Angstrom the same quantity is 2.7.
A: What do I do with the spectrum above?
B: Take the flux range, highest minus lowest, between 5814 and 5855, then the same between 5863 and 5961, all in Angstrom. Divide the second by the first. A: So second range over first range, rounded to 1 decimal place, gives 2.6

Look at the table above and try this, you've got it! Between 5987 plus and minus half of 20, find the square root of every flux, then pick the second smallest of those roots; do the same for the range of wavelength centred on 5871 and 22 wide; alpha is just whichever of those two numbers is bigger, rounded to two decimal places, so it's 3.13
